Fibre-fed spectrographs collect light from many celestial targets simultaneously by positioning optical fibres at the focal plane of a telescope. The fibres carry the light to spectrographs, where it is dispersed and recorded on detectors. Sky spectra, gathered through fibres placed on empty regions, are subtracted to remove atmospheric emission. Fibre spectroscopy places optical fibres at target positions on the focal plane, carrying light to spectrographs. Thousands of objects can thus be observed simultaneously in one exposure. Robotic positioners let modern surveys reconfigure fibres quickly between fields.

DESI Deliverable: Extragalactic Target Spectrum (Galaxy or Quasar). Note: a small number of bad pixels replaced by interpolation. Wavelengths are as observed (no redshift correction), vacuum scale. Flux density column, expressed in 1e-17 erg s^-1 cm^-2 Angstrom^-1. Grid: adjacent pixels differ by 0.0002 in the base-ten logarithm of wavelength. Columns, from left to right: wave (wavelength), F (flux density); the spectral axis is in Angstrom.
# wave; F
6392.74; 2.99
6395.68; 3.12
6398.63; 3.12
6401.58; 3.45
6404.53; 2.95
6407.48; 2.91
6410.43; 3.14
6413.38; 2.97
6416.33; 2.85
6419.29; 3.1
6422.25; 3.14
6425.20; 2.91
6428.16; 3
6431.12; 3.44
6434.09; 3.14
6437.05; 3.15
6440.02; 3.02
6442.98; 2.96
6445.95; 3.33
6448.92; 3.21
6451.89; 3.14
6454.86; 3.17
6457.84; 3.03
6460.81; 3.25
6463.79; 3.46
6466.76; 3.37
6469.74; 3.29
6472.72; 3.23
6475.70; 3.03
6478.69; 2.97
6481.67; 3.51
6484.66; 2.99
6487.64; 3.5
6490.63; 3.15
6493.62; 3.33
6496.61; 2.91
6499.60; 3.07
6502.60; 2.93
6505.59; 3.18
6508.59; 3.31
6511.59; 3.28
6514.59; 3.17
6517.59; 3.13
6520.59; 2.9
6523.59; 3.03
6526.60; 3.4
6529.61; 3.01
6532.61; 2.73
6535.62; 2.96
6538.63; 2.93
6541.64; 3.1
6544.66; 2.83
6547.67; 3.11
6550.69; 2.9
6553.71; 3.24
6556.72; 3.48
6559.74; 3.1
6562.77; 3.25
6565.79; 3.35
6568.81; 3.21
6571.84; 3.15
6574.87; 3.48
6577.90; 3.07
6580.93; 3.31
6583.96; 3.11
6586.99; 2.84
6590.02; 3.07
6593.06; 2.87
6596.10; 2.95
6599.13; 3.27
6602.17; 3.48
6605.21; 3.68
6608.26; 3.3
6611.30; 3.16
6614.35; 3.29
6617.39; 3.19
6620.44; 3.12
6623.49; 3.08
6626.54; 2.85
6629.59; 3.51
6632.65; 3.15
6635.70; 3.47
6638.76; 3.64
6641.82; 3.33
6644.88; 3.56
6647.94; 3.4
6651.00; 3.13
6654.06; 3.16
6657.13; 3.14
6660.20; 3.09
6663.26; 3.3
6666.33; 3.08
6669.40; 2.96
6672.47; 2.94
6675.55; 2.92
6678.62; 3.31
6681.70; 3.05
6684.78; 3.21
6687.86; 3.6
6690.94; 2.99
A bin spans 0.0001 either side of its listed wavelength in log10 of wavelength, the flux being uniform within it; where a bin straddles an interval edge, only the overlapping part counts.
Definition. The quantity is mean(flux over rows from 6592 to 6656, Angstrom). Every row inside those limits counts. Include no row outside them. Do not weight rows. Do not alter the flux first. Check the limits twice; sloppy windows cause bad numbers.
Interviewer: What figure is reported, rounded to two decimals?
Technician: 3.27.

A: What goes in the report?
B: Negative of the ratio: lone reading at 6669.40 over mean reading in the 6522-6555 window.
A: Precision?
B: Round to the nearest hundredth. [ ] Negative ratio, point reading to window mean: -0.98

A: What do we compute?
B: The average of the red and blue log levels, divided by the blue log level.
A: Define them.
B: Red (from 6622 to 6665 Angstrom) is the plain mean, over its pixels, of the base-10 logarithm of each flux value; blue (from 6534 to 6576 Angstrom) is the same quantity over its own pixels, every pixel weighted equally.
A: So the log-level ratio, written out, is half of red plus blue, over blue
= 1.02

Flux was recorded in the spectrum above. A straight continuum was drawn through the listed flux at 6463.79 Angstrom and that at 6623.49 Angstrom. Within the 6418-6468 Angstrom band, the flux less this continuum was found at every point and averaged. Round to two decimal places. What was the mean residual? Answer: -0.34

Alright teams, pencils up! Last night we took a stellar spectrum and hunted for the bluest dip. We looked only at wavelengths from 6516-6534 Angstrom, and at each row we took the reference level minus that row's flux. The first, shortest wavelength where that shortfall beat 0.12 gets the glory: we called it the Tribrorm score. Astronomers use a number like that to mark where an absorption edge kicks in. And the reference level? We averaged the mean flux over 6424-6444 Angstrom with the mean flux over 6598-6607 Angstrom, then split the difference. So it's 6517.59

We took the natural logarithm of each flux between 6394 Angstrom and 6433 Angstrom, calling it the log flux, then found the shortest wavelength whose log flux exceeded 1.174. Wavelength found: 6401.58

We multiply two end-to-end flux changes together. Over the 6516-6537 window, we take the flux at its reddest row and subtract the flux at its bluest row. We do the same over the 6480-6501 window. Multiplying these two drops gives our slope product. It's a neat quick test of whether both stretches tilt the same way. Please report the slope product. 0.075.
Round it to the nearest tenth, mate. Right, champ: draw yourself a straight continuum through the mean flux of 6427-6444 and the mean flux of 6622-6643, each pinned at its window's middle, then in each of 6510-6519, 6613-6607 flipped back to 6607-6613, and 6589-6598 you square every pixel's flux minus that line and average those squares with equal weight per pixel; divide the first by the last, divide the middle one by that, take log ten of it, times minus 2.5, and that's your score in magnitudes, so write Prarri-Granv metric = 2.1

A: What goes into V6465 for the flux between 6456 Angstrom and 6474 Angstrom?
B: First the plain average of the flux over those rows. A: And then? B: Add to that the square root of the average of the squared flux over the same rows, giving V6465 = 6.5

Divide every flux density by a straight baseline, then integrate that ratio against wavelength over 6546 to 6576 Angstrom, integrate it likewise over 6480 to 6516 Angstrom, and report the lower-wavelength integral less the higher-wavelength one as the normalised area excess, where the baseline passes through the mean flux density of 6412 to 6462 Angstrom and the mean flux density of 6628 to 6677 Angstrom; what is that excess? 6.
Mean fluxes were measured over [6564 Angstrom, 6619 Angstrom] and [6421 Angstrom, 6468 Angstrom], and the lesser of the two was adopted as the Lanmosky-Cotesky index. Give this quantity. 3.17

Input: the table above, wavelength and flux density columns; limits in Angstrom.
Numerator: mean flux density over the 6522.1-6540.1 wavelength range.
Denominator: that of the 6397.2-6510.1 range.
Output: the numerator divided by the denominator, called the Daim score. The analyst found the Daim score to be 0.96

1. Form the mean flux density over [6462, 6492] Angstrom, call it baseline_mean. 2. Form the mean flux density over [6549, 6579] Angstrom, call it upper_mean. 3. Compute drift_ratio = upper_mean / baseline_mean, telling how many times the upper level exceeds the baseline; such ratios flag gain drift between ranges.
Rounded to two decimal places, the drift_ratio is 0.99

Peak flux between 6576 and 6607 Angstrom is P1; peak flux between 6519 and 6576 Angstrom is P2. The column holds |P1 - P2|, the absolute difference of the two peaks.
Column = 0.20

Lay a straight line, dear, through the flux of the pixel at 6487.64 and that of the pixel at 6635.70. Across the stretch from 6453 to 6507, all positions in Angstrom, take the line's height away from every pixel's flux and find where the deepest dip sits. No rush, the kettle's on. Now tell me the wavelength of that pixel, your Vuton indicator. 6496.61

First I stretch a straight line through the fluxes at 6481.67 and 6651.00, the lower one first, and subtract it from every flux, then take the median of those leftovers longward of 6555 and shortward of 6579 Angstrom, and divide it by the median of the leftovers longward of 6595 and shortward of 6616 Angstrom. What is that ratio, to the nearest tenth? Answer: -1.2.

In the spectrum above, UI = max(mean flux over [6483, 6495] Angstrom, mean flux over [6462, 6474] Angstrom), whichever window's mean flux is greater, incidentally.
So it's 3.34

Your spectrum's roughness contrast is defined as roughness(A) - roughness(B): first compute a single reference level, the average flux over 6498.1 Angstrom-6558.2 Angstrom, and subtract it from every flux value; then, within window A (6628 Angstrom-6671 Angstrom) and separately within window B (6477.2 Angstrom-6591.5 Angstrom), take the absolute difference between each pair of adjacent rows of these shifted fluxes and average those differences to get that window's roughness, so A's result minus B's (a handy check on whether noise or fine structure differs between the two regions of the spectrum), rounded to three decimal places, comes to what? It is -0.055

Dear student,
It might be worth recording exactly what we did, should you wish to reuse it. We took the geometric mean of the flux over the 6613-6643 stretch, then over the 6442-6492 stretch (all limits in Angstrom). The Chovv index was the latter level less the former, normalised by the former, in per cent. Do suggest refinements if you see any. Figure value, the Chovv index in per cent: -1.5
